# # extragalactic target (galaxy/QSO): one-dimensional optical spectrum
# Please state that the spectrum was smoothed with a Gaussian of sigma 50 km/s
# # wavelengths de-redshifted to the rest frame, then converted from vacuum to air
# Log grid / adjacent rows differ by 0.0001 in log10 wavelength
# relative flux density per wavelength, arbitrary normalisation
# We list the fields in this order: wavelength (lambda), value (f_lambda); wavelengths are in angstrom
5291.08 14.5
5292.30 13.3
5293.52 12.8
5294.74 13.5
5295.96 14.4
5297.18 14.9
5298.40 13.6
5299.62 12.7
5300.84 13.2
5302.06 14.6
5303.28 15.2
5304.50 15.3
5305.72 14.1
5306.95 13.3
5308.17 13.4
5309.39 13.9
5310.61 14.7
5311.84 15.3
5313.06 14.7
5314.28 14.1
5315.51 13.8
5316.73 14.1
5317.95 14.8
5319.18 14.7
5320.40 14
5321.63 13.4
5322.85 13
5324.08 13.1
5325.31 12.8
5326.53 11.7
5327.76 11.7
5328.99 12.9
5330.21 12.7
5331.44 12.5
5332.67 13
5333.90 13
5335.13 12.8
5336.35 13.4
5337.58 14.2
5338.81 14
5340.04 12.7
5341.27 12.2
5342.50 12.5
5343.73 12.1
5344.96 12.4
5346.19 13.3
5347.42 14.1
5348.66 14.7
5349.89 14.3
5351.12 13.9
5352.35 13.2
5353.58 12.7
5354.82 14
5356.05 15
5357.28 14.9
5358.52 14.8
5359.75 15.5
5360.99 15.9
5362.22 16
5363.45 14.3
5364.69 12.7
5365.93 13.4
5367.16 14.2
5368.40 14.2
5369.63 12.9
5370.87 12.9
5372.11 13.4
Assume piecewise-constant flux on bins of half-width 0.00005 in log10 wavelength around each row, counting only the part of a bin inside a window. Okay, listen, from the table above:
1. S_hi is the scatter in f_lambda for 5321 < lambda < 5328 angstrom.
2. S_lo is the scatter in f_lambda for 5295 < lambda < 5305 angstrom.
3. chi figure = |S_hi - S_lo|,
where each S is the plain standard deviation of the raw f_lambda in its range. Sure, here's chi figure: 0.23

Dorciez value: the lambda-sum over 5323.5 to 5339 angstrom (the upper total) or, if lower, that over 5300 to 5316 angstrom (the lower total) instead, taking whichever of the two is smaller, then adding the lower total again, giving 353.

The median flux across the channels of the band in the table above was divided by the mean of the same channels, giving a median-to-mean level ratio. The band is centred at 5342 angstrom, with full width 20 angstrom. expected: 0.990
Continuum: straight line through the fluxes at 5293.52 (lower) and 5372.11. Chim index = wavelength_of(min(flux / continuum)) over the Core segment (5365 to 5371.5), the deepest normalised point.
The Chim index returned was 5370.87 angstrom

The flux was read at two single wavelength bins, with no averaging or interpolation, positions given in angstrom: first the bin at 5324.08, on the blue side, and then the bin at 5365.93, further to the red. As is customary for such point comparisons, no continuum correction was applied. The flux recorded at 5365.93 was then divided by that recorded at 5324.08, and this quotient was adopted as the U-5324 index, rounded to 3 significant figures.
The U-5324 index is 1.02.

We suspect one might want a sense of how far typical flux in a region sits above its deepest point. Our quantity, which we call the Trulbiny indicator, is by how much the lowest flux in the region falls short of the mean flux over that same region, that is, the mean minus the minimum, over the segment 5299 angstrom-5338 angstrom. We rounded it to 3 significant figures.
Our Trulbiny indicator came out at 1.93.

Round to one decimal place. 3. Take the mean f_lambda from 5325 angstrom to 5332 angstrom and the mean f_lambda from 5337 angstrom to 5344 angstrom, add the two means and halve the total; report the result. 12.7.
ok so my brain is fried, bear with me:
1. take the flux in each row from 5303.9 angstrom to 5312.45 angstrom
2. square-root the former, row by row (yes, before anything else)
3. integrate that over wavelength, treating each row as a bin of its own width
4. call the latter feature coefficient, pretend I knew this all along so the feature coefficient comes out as 32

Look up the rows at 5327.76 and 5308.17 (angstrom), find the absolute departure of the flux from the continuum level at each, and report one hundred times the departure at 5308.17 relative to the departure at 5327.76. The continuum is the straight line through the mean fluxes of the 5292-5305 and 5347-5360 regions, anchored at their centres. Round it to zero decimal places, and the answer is 25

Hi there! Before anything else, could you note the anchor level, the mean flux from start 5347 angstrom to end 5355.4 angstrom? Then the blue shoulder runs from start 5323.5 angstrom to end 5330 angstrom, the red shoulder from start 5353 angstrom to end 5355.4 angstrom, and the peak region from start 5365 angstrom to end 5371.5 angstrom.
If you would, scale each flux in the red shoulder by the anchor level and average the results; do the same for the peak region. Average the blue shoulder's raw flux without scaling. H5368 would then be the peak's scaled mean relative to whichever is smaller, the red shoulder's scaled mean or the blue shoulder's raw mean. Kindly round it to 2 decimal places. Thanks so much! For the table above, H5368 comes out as 1.01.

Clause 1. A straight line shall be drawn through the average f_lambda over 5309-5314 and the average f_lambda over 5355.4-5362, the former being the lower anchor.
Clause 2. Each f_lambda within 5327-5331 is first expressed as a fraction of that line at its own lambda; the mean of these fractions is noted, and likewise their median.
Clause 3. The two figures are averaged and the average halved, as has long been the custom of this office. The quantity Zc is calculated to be 0.42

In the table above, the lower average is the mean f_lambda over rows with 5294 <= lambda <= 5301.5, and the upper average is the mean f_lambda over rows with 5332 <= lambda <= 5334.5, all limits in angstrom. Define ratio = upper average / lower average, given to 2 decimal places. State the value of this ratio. 0.95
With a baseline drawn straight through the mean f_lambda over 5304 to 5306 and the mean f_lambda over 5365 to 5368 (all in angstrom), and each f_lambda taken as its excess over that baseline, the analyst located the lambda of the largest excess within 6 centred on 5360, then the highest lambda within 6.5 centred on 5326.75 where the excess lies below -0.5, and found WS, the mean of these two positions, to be 5345.6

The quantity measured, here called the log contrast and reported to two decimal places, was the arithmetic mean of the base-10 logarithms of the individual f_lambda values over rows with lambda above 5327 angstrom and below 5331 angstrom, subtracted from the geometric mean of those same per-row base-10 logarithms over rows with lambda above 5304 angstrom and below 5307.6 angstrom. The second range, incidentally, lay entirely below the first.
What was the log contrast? 0.06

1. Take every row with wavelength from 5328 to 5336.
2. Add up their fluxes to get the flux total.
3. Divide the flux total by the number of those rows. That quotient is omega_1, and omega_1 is 12.8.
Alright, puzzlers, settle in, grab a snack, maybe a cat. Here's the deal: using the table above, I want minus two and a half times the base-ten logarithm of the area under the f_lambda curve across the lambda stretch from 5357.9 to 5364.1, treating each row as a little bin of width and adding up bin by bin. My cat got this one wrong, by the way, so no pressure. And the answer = -4.9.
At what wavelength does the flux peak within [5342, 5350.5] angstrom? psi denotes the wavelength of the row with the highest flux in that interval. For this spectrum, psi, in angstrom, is 5348.66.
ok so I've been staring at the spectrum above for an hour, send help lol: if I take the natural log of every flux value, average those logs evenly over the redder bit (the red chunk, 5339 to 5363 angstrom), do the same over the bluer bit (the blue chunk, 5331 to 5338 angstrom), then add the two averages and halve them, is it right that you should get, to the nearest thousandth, 2.602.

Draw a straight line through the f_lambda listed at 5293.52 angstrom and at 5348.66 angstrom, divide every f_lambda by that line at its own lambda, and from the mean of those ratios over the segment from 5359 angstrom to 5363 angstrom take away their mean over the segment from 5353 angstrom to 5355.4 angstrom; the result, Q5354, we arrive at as 0.15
